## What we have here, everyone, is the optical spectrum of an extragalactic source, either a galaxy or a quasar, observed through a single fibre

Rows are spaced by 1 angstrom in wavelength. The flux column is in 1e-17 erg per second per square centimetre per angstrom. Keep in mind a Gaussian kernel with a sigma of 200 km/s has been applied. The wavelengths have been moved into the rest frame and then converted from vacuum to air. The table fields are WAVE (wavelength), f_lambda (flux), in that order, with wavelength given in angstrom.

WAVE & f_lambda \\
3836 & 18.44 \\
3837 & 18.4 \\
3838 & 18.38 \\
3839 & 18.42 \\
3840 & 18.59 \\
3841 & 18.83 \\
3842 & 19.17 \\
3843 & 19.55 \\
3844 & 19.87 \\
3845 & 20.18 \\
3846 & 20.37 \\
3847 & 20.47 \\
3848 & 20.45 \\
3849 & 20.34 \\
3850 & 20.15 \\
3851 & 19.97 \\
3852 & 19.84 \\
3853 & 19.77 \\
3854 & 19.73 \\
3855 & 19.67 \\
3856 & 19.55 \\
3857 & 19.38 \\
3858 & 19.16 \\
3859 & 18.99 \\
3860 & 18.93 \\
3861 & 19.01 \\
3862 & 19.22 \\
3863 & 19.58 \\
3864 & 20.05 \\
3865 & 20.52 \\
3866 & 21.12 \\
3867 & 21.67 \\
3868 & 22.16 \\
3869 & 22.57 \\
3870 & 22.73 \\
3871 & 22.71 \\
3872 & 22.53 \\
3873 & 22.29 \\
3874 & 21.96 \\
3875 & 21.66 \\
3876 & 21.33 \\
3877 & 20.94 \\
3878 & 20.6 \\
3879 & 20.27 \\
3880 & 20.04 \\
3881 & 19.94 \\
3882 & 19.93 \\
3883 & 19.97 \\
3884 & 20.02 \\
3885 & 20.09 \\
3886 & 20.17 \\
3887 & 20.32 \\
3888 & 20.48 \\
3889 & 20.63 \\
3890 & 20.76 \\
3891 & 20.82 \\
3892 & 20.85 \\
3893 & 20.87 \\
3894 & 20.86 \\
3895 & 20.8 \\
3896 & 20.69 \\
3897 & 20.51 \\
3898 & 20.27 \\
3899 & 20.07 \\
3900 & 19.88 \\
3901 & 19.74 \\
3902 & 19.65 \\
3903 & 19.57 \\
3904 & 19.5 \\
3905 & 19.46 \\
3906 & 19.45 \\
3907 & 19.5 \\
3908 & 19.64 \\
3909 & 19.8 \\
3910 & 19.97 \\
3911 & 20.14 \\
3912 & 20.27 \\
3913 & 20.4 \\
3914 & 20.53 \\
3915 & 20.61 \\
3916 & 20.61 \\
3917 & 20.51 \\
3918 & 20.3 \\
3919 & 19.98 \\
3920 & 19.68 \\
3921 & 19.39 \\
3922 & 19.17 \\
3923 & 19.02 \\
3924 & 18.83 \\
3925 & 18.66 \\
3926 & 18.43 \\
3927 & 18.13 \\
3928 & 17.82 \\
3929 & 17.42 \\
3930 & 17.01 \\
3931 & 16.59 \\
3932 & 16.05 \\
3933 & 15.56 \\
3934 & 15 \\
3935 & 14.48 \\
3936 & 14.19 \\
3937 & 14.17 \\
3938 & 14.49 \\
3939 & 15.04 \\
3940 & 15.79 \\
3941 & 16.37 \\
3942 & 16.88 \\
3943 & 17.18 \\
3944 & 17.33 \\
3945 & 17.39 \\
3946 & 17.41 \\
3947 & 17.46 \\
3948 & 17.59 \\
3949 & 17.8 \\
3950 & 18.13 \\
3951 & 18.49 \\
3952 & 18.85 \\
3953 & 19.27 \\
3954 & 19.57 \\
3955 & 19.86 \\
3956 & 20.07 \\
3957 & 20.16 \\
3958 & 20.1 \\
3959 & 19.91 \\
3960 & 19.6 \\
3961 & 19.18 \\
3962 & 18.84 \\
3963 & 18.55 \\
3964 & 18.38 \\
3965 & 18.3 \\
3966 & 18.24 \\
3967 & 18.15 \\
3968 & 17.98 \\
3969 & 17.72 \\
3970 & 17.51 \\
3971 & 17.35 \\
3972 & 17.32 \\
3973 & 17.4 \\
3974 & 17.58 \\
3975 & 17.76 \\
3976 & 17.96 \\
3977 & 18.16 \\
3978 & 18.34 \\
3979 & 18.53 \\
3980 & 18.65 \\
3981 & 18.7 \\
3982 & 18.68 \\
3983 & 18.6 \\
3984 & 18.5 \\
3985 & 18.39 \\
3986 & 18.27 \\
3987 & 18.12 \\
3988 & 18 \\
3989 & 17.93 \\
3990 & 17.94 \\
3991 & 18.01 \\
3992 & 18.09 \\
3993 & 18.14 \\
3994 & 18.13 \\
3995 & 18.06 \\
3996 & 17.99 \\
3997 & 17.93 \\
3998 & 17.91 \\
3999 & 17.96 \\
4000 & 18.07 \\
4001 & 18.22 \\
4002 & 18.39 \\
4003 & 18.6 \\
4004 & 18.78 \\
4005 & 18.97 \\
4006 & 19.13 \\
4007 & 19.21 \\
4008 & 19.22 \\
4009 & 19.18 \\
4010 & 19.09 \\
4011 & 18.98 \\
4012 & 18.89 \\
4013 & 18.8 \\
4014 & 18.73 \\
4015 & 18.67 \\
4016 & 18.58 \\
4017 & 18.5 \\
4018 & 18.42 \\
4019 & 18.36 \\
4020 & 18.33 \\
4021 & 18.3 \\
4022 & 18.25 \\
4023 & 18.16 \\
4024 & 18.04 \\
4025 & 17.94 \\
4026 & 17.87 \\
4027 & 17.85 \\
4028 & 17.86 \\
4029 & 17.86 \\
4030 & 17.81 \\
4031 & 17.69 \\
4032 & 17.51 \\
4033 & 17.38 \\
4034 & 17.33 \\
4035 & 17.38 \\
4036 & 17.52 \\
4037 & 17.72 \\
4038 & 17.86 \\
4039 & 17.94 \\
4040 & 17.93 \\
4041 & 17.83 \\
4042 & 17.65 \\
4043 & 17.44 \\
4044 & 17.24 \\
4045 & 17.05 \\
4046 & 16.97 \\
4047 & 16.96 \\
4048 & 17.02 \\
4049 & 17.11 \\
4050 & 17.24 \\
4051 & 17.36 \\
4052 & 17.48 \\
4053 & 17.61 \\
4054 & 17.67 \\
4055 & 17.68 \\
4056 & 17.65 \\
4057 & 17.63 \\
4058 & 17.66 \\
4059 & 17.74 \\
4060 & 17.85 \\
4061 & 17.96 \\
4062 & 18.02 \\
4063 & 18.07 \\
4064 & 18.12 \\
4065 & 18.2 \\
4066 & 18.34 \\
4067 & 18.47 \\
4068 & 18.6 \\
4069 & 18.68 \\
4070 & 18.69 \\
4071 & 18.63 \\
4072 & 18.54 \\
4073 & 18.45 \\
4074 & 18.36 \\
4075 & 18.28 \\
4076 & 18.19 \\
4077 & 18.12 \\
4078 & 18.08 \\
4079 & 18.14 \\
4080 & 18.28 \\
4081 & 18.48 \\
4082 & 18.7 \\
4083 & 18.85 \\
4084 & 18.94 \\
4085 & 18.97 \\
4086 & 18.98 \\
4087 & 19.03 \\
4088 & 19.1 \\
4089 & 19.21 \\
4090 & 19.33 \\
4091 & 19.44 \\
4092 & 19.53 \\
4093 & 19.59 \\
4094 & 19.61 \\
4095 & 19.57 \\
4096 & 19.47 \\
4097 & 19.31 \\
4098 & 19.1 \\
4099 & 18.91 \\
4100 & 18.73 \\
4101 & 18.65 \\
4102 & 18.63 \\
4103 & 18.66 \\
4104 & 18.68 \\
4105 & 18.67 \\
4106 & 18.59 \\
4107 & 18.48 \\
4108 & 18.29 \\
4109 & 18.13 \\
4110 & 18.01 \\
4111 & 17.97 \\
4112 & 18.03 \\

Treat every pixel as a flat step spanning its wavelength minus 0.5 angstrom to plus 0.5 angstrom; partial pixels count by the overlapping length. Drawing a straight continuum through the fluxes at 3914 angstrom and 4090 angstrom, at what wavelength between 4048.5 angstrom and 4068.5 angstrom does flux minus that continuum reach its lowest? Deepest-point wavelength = 4049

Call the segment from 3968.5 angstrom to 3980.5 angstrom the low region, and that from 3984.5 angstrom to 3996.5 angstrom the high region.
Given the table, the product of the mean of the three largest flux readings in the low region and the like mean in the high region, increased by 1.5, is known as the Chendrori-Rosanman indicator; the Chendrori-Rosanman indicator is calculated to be 340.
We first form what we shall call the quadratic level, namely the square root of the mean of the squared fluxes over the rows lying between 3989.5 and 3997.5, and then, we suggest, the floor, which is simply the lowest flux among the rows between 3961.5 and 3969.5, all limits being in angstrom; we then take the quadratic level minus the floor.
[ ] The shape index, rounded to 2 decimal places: 0.32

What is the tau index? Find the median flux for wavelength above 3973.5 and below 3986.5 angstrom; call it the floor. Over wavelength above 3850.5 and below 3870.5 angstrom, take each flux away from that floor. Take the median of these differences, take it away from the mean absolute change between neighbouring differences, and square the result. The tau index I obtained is 2.6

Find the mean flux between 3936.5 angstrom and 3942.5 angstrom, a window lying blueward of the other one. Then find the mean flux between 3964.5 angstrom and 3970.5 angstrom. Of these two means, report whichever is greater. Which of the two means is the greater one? 18.0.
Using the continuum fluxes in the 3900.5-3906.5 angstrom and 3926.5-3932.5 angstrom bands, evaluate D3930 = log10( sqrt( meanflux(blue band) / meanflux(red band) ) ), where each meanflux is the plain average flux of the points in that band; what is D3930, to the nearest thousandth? 0.028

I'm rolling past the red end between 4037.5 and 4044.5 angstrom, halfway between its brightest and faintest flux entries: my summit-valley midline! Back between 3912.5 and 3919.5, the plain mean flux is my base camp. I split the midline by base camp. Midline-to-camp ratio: 0.86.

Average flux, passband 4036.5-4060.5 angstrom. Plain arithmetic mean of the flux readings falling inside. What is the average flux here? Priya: 17.5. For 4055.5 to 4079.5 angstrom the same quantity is 18.2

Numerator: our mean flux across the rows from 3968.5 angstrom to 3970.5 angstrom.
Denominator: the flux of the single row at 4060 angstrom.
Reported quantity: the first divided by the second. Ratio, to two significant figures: 0.99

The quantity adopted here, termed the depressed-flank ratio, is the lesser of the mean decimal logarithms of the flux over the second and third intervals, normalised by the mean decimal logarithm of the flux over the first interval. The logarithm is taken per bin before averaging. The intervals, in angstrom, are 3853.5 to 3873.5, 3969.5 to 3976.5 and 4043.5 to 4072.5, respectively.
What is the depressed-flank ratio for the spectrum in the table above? 0.948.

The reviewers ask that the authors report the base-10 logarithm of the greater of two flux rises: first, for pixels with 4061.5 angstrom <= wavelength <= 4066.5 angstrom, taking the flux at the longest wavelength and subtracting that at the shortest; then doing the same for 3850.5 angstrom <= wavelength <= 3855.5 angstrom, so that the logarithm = -0.49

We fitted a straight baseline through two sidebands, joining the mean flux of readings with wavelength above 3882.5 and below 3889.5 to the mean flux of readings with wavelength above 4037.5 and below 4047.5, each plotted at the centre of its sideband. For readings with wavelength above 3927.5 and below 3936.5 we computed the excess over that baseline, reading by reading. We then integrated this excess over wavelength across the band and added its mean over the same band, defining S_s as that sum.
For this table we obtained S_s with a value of -34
